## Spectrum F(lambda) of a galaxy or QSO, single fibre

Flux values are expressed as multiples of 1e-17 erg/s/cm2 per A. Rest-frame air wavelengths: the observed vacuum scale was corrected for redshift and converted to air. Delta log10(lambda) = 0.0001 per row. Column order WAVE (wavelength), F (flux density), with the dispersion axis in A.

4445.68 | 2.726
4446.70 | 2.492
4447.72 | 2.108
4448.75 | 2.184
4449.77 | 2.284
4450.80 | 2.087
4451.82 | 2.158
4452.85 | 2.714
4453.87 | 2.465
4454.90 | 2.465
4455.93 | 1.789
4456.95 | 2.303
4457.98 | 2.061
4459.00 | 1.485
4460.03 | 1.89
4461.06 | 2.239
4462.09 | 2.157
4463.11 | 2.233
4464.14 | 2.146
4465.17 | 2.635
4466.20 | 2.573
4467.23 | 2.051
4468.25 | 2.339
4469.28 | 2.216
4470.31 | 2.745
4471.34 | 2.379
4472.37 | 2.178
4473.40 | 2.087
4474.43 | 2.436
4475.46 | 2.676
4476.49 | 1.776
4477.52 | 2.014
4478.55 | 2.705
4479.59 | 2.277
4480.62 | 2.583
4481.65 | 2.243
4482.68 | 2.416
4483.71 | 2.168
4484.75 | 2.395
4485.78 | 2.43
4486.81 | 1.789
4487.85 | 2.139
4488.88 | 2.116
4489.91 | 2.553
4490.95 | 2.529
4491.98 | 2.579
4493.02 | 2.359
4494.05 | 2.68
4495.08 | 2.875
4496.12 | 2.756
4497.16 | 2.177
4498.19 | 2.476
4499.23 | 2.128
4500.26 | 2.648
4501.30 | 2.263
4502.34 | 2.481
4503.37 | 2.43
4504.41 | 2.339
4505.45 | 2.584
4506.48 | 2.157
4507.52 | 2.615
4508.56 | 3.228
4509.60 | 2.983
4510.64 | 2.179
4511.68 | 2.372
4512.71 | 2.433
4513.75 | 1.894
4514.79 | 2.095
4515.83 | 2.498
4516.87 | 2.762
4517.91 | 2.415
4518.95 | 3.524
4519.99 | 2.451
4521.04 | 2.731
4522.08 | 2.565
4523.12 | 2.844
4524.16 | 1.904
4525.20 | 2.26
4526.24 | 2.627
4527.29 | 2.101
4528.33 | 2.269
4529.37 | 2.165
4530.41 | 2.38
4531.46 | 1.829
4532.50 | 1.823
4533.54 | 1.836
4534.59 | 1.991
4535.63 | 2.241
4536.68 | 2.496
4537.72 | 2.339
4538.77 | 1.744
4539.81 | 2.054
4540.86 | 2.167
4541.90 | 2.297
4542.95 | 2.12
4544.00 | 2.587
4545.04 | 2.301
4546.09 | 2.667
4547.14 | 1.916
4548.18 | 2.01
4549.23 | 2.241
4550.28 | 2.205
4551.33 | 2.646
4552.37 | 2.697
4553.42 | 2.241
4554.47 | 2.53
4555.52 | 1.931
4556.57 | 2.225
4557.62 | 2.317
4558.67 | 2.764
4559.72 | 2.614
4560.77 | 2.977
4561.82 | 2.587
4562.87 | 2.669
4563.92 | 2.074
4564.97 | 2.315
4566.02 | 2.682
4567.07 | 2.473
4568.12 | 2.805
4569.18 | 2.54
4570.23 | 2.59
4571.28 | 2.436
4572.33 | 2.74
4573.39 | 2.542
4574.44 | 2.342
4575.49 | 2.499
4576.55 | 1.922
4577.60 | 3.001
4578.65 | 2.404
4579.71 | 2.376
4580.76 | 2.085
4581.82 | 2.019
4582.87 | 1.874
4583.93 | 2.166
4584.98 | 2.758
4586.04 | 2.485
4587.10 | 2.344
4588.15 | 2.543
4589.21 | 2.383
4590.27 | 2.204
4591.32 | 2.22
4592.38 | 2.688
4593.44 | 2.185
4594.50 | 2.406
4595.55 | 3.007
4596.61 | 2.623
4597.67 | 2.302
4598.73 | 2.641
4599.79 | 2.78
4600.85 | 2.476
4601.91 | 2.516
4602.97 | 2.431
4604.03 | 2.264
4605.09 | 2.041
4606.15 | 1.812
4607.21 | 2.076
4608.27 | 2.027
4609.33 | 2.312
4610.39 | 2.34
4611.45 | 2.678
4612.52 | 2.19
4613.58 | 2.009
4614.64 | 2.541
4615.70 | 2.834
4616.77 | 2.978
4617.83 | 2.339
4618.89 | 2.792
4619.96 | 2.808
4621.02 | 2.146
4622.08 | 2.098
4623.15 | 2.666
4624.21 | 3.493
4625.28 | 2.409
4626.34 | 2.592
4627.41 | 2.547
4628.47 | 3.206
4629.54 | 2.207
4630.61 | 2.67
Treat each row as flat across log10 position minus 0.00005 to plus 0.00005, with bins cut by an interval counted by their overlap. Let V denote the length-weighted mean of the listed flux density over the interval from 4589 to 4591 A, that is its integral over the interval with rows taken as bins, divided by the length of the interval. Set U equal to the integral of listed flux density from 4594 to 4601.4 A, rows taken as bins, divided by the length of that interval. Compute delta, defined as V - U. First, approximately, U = 2.61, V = 2.28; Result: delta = -0.33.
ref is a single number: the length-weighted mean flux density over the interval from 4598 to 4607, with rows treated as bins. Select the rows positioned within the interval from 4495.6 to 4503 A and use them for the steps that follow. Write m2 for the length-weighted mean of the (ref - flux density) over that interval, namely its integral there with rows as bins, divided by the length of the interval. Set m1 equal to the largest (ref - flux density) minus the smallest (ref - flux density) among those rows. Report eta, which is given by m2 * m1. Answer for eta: -0.04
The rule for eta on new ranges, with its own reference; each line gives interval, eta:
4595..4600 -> -0.21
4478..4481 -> -0.07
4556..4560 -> -0.06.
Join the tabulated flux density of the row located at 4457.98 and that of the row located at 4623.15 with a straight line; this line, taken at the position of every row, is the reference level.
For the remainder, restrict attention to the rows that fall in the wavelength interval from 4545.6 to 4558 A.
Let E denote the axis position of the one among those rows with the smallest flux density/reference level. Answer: 4555.52 A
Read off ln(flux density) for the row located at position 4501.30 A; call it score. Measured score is 0.82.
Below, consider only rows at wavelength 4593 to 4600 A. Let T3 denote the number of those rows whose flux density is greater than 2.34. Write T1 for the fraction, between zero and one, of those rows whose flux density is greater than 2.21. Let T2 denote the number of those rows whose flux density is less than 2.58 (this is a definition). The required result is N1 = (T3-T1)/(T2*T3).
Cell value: 0.28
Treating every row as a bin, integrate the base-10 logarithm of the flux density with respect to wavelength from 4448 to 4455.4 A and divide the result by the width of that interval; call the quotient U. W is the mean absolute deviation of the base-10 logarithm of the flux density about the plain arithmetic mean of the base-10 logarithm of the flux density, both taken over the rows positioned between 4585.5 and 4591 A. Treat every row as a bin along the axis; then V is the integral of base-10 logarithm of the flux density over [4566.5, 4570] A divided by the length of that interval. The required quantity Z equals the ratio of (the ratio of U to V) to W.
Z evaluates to 50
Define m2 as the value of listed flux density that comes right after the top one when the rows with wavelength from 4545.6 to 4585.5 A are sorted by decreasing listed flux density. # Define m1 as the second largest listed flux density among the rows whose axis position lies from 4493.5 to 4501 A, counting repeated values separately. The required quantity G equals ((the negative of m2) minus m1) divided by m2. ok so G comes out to -1.926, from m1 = 2.756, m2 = 2.977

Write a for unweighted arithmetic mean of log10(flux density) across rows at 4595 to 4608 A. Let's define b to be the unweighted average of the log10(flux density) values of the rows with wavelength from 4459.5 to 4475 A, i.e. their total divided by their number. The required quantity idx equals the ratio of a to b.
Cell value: 1.06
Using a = 0.379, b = 0.357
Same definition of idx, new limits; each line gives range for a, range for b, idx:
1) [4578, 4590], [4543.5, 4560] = 0.97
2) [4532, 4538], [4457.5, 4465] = 1.06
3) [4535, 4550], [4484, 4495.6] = 0.91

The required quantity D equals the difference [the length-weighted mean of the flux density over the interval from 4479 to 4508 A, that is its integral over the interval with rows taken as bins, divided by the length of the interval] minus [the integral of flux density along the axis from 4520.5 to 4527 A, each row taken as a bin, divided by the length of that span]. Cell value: -0.07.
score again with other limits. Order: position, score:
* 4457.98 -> 0.72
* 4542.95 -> 0.75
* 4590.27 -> 0.79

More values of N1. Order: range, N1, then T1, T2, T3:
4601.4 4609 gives 0.11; 0.43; 7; 2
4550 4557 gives 0.15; 0.71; 5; 3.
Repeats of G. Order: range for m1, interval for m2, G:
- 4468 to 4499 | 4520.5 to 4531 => -2.009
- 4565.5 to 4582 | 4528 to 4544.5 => -2.124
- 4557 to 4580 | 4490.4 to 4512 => -1.998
